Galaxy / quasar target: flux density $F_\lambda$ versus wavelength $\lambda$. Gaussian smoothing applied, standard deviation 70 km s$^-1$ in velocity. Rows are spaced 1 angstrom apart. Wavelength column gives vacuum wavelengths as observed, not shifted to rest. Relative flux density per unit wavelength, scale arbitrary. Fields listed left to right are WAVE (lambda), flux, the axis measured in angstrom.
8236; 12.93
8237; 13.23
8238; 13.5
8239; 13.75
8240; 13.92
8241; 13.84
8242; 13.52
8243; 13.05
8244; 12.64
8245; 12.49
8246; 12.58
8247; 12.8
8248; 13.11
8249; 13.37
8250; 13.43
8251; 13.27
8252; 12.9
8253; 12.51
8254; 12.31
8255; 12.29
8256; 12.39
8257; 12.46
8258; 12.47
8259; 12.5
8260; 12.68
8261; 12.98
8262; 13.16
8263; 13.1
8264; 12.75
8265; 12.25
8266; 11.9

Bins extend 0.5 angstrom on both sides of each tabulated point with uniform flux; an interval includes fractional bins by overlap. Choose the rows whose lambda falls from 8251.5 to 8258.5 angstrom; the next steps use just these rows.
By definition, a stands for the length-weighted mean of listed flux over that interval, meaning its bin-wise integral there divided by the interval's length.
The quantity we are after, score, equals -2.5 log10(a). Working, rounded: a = 12.5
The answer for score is -2.74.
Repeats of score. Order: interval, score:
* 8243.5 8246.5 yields -2.75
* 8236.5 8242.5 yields -2.84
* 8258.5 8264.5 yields -2.77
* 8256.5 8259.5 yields -2.74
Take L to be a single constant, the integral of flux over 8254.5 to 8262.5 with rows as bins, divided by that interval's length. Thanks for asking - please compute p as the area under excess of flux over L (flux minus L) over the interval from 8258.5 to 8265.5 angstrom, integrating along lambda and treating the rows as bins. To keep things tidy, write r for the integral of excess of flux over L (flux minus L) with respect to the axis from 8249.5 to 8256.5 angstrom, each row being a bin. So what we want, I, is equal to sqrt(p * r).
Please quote 0.9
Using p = 1.1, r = 0.79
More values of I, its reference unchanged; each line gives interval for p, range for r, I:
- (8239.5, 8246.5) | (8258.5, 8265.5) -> 2.0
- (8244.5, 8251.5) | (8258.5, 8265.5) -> 1.7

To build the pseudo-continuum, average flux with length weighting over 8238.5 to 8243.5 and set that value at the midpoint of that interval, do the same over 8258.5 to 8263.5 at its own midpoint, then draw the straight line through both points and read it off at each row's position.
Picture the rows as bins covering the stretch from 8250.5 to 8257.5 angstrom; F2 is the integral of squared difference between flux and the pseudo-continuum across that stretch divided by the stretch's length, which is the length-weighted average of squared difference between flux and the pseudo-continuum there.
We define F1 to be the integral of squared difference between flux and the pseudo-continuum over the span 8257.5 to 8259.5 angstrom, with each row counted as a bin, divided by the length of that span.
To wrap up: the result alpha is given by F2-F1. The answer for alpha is 0.1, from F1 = 0.24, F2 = 0.38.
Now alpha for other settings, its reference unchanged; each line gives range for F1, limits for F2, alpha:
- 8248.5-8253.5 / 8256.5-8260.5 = 0.1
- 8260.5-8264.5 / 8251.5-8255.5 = 0.4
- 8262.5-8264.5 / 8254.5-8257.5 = 0.4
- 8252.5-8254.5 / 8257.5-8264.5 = -0.5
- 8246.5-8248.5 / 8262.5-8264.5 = -0.2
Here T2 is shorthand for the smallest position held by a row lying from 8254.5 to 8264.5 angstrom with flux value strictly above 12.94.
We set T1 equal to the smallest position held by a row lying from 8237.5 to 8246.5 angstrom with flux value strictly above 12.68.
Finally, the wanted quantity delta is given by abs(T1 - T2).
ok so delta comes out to 23 angstrom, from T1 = 8238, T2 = 8261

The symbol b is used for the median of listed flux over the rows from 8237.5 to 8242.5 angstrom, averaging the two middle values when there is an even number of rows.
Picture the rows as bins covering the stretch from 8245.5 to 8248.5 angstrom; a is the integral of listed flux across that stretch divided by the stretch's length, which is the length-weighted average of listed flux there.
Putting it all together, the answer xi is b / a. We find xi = 1.07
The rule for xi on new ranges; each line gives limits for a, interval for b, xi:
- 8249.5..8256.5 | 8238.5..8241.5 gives 1.09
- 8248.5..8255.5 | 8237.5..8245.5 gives 1.05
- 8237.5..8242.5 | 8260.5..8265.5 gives 0.95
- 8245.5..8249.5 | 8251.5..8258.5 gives 0.96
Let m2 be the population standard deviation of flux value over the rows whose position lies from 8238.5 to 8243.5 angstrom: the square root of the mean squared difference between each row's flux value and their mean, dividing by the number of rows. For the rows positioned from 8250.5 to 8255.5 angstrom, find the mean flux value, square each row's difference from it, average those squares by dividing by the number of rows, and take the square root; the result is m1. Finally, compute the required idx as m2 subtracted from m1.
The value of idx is 0.06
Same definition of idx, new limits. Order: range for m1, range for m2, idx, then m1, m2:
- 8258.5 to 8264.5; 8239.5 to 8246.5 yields -0.33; 0.24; 0.57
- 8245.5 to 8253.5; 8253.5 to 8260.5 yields 0.21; 0.33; 0.12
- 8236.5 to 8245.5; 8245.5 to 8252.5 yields 0.19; 0.49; 0.29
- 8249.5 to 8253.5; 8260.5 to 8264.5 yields 0.20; 0.36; 0.16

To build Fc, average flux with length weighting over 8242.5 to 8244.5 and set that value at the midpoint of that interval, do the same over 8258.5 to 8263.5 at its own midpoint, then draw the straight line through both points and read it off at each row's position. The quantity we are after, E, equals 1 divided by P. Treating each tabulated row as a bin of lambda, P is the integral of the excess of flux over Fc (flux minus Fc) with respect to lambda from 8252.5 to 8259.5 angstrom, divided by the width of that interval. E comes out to -2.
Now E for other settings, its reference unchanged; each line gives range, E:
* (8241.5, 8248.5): 28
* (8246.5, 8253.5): 5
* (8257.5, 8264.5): -13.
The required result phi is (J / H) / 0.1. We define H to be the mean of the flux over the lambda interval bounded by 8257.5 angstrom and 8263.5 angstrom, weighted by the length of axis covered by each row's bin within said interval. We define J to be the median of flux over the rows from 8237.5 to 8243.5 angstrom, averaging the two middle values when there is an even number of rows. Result 10.6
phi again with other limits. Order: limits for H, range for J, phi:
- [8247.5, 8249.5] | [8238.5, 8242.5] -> 10.4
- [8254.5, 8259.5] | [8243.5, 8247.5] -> 10.2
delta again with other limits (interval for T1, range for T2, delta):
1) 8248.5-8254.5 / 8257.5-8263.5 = 12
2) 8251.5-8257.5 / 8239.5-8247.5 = 12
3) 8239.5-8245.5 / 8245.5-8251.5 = 8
